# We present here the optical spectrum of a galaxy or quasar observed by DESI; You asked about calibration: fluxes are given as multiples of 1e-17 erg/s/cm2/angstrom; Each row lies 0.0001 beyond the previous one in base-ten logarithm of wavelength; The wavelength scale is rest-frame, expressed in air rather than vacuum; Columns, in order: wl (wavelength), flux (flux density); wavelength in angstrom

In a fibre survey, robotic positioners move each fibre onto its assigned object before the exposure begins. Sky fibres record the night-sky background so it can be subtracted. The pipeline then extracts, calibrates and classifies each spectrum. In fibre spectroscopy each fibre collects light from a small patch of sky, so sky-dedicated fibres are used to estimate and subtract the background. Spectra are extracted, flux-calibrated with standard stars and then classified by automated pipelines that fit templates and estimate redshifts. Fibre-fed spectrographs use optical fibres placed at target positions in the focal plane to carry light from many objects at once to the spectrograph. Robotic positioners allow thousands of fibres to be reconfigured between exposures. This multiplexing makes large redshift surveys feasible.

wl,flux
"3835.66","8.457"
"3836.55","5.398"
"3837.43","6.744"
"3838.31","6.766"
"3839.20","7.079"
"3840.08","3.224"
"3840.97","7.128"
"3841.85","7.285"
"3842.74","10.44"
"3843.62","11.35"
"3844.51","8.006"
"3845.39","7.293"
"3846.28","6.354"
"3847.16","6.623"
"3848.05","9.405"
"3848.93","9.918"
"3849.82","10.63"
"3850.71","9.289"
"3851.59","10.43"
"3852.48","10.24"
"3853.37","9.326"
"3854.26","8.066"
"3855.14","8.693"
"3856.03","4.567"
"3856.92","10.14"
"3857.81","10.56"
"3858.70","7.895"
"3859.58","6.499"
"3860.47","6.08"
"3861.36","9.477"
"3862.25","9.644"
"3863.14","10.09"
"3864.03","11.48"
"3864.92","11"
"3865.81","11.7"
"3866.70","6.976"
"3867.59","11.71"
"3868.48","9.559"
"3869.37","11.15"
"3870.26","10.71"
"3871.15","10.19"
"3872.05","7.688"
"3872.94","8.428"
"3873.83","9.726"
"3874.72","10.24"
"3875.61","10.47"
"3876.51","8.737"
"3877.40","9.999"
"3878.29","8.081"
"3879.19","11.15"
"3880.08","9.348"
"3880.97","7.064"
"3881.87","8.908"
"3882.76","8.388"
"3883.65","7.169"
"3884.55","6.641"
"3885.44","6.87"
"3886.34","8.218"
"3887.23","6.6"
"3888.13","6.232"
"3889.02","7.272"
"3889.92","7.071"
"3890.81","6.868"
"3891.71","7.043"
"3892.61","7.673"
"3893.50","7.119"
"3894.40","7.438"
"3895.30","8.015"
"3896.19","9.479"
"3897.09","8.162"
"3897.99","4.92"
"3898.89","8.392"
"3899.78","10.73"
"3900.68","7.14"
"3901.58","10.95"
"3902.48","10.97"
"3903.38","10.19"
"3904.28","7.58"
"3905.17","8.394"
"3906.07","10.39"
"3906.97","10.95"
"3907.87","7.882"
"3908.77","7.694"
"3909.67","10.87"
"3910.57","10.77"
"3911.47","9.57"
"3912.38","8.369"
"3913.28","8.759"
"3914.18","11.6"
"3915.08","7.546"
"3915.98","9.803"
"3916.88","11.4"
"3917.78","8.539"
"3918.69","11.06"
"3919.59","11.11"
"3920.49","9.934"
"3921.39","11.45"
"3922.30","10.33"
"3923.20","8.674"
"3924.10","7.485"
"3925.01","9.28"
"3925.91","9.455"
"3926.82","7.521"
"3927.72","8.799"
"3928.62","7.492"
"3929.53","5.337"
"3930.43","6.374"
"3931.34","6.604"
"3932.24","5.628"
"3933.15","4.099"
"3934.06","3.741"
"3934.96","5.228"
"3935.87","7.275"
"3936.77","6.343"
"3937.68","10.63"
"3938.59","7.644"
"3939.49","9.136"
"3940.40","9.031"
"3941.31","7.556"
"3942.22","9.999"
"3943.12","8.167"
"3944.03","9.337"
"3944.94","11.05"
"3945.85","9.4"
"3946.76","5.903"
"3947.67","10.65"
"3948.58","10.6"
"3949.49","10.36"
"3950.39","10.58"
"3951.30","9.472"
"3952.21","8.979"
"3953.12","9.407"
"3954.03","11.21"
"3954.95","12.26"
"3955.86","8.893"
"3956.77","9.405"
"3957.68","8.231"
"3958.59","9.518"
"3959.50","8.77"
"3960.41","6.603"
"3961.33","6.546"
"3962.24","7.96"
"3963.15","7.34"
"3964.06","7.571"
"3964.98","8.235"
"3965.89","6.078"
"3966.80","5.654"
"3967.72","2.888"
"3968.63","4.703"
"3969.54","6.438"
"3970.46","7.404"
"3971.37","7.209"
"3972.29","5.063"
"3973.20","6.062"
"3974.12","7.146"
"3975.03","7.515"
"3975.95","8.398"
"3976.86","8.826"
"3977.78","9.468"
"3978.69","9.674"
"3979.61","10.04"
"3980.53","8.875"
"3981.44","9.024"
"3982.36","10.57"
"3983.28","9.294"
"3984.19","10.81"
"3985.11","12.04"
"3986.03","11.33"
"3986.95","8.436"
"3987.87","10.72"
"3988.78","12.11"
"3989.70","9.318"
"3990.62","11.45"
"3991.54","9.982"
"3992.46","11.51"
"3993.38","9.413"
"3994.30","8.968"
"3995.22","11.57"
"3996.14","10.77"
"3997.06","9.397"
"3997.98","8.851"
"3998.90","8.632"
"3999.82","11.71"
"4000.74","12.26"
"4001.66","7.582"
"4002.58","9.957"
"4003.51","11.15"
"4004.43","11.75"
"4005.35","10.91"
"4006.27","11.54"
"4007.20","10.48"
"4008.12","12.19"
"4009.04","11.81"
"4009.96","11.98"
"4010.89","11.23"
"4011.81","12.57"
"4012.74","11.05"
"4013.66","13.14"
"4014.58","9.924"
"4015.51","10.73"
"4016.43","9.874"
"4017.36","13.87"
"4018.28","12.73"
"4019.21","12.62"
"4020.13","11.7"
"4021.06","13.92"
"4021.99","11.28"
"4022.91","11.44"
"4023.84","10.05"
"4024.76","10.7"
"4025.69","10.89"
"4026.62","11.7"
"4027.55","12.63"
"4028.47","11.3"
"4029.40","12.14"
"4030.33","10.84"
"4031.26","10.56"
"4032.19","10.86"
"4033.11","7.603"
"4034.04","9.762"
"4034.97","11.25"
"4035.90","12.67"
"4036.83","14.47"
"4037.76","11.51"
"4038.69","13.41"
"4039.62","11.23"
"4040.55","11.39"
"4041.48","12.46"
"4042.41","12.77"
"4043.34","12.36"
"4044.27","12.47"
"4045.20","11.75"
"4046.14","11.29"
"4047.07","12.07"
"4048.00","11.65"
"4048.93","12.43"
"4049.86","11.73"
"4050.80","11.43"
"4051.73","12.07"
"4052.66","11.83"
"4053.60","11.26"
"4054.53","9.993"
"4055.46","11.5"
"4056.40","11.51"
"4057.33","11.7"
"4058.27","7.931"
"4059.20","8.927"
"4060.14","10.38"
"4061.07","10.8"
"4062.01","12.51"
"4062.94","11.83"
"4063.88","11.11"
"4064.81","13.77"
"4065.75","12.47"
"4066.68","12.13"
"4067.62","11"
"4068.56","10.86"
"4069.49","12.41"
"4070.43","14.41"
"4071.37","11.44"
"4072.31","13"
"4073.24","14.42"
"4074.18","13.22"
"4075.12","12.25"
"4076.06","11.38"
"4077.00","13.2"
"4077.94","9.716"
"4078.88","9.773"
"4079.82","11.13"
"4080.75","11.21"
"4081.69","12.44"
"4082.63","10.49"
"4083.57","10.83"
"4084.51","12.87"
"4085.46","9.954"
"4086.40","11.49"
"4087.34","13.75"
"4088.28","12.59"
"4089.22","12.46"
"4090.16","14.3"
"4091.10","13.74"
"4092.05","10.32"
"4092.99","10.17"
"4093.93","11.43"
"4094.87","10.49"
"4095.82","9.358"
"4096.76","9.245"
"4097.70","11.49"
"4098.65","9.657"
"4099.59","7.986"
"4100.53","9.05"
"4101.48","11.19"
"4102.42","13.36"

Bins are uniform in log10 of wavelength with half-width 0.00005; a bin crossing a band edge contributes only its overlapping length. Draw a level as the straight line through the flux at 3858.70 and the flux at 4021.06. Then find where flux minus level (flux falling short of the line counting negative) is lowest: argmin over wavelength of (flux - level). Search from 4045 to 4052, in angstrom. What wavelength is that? 4050.80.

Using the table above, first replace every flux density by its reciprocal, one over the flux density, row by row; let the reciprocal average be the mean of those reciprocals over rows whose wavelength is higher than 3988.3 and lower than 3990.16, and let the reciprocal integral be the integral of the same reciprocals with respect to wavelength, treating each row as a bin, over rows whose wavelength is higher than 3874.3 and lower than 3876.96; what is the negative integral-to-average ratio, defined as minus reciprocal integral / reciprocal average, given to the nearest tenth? -2.9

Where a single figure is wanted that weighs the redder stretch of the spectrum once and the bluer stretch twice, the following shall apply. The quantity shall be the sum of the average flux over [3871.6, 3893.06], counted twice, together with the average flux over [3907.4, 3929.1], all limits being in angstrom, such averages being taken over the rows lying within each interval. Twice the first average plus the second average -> 25.7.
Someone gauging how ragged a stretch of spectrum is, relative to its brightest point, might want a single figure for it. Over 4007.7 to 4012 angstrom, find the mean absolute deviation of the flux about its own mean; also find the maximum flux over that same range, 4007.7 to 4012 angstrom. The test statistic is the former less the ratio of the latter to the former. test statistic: -36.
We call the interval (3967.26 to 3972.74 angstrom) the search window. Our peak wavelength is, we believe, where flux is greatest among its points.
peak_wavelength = 3970.46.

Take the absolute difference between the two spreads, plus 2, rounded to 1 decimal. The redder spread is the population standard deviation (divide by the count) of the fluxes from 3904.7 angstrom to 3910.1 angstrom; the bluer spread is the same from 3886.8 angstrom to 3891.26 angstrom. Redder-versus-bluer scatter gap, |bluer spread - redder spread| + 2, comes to 3.0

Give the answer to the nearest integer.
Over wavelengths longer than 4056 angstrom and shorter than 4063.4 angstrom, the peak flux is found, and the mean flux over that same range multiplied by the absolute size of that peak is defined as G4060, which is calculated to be 134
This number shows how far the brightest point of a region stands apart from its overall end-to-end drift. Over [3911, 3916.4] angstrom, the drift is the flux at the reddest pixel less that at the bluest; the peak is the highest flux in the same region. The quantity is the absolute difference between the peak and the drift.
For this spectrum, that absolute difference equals 11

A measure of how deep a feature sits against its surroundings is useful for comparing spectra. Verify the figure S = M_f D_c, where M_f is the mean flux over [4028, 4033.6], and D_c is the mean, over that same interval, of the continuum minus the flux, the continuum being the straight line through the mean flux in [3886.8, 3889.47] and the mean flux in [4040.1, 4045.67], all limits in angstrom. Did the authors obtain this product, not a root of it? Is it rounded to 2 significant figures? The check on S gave 13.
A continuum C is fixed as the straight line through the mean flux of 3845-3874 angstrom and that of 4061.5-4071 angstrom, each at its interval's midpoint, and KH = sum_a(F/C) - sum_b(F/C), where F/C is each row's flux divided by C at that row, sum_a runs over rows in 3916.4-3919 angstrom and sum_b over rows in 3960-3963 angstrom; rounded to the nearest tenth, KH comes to 1.1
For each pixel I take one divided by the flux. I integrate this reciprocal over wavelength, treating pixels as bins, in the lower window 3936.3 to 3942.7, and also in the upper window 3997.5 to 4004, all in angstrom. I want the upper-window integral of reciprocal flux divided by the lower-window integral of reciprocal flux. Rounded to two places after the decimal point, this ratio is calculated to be 0.87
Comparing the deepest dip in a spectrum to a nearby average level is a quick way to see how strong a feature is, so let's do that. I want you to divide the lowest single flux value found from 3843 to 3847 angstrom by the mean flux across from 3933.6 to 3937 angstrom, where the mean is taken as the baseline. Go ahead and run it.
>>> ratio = 1.1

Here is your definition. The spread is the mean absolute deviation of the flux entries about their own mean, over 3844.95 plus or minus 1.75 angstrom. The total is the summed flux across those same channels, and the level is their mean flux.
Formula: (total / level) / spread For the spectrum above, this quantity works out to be 3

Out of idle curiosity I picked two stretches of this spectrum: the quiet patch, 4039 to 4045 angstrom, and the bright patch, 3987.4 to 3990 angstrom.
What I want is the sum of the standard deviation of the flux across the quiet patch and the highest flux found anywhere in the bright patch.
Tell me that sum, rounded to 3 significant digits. 12.7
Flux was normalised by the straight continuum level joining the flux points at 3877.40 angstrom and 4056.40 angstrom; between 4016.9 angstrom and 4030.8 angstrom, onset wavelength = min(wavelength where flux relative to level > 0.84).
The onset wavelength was 4017.36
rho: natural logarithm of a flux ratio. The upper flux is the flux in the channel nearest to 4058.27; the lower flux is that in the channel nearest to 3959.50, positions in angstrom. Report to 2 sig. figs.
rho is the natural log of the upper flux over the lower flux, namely -0.10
